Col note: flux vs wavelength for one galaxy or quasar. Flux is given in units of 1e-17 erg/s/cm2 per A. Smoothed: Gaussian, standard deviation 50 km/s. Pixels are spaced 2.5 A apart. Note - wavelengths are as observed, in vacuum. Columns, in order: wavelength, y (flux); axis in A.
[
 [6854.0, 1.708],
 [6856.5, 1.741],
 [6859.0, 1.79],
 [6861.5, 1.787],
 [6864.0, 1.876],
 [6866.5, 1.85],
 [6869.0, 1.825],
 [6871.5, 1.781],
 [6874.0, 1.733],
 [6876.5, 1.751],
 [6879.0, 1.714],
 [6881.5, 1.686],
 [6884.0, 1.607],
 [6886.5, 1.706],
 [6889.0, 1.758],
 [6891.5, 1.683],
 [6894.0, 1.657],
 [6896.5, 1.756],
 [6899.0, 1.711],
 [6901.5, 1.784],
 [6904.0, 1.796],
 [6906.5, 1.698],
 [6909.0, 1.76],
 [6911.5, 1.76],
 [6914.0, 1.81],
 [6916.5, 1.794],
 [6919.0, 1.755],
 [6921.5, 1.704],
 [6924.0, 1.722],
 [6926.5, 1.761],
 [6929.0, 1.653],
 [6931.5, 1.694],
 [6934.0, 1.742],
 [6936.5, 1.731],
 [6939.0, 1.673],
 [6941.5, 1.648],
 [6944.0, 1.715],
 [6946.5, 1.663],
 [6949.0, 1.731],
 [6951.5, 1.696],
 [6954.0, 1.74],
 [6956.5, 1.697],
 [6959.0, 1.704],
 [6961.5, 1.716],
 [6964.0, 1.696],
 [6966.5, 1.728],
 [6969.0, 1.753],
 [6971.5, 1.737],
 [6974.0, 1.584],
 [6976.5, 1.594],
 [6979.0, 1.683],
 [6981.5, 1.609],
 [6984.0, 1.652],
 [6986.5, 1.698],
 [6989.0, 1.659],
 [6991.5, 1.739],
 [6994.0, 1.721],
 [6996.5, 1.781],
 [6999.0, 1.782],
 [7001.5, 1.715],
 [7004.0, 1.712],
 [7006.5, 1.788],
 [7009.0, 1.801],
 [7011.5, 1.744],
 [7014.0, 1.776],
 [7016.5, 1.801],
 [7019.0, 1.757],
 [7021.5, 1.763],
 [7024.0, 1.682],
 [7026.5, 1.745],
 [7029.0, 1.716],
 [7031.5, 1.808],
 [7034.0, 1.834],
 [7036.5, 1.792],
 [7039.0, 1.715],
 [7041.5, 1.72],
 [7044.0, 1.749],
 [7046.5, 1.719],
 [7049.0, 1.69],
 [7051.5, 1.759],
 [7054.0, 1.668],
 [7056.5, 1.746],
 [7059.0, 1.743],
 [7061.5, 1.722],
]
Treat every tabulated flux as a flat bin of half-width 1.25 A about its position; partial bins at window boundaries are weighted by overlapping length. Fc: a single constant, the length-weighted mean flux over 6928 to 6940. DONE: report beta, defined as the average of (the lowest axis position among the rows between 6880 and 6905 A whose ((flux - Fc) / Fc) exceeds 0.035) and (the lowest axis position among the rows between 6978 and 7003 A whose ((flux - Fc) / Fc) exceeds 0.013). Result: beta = 6946.5 A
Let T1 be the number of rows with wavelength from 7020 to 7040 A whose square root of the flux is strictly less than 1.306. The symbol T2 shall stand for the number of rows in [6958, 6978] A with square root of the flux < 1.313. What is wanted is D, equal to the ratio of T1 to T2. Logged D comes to 0.2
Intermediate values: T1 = 1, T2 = 5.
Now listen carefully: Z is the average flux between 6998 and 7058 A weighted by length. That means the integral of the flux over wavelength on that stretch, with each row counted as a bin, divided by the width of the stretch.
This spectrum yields 1.75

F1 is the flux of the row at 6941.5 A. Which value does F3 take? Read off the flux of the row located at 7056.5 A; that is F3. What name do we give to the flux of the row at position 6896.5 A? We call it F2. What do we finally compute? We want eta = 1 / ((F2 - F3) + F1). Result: 0.60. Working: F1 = 1.648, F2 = 1.756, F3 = 1.746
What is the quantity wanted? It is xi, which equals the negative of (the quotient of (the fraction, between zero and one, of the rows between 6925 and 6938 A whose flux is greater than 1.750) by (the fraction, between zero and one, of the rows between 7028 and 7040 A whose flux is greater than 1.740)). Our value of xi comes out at -0.3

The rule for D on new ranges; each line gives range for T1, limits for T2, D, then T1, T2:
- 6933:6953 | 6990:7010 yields 1.3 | 4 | 3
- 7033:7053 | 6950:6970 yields 0.2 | 1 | 5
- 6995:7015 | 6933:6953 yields 0.0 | 0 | 5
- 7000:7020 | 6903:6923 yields 0.0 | 0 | 2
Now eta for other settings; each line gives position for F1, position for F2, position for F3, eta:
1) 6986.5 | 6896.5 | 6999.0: 0.60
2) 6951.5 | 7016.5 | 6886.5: 0.56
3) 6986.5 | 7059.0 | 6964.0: 0.57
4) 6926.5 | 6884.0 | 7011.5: 0.62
